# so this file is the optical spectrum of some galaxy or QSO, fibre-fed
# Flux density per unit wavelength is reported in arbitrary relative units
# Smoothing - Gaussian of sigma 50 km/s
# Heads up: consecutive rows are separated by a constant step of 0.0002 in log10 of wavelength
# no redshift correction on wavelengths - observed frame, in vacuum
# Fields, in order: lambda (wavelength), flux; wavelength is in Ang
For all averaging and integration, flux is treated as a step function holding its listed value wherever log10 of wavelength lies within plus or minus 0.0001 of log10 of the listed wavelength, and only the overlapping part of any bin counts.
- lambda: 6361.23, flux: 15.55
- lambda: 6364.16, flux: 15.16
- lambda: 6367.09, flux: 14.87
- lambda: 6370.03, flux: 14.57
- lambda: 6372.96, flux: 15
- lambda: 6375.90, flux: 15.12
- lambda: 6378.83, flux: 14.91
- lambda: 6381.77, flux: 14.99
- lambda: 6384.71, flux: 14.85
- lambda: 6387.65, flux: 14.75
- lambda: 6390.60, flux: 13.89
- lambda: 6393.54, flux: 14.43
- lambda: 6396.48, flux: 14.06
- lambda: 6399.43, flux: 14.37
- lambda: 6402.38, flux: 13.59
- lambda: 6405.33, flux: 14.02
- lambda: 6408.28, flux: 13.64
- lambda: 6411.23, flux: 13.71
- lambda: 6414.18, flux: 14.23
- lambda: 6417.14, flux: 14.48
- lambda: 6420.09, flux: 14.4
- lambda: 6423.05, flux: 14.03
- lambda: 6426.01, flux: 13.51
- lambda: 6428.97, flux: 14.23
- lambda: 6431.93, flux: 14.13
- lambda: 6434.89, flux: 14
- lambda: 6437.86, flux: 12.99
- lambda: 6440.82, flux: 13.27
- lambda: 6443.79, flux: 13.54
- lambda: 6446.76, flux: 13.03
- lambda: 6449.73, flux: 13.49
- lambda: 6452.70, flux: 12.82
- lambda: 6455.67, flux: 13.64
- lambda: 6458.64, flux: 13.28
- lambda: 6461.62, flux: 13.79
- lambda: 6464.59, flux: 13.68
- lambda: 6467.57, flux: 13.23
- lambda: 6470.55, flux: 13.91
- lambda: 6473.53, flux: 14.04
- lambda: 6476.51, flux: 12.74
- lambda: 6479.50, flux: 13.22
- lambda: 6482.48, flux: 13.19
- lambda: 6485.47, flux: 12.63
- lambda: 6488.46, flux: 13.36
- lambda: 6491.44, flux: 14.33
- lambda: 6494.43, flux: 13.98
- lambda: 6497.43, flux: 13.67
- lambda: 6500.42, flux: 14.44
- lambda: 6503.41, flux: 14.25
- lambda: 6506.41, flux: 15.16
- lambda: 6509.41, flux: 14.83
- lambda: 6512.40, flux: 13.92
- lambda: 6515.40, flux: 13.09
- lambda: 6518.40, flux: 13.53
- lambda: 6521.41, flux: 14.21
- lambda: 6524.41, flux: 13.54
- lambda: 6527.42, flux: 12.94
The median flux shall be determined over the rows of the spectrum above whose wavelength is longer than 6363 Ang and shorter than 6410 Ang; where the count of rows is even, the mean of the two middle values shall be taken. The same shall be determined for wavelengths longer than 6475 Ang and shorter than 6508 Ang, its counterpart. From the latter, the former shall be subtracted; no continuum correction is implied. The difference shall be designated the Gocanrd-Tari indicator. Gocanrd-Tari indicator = -0.99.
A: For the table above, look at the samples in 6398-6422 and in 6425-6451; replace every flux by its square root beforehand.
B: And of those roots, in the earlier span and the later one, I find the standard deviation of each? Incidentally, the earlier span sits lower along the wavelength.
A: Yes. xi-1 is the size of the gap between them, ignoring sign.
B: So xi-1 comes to 0.013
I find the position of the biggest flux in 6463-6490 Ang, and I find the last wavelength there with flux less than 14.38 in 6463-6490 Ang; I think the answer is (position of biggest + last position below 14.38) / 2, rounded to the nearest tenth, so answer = 6481.0 Ang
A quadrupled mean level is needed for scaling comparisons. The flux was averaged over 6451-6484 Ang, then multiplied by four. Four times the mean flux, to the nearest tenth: 53.7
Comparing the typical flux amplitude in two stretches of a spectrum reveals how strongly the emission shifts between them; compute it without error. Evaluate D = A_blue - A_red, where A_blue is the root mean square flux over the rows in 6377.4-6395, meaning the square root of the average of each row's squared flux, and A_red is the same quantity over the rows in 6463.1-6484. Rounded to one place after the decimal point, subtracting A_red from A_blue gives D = 1.2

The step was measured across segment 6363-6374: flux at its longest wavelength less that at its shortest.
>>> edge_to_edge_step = -0.2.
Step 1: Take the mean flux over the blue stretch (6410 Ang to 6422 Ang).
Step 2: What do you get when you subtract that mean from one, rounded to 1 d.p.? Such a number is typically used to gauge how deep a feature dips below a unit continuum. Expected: -13.2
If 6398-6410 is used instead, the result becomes -12.9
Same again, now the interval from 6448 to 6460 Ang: -12.3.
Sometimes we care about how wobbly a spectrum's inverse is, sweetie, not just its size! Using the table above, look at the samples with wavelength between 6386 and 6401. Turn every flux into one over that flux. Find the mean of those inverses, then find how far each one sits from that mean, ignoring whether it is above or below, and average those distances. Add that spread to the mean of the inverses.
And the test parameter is 0.071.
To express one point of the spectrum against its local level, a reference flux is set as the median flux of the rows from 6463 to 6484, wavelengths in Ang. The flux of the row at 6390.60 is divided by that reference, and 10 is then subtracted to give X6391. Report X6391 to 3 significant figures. -8.95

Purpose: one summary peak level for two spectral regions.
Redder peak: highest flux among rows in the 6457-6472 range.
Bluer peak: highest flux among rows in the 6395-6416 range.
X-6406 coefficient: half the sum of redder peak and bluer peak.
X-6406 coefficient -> 14.1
